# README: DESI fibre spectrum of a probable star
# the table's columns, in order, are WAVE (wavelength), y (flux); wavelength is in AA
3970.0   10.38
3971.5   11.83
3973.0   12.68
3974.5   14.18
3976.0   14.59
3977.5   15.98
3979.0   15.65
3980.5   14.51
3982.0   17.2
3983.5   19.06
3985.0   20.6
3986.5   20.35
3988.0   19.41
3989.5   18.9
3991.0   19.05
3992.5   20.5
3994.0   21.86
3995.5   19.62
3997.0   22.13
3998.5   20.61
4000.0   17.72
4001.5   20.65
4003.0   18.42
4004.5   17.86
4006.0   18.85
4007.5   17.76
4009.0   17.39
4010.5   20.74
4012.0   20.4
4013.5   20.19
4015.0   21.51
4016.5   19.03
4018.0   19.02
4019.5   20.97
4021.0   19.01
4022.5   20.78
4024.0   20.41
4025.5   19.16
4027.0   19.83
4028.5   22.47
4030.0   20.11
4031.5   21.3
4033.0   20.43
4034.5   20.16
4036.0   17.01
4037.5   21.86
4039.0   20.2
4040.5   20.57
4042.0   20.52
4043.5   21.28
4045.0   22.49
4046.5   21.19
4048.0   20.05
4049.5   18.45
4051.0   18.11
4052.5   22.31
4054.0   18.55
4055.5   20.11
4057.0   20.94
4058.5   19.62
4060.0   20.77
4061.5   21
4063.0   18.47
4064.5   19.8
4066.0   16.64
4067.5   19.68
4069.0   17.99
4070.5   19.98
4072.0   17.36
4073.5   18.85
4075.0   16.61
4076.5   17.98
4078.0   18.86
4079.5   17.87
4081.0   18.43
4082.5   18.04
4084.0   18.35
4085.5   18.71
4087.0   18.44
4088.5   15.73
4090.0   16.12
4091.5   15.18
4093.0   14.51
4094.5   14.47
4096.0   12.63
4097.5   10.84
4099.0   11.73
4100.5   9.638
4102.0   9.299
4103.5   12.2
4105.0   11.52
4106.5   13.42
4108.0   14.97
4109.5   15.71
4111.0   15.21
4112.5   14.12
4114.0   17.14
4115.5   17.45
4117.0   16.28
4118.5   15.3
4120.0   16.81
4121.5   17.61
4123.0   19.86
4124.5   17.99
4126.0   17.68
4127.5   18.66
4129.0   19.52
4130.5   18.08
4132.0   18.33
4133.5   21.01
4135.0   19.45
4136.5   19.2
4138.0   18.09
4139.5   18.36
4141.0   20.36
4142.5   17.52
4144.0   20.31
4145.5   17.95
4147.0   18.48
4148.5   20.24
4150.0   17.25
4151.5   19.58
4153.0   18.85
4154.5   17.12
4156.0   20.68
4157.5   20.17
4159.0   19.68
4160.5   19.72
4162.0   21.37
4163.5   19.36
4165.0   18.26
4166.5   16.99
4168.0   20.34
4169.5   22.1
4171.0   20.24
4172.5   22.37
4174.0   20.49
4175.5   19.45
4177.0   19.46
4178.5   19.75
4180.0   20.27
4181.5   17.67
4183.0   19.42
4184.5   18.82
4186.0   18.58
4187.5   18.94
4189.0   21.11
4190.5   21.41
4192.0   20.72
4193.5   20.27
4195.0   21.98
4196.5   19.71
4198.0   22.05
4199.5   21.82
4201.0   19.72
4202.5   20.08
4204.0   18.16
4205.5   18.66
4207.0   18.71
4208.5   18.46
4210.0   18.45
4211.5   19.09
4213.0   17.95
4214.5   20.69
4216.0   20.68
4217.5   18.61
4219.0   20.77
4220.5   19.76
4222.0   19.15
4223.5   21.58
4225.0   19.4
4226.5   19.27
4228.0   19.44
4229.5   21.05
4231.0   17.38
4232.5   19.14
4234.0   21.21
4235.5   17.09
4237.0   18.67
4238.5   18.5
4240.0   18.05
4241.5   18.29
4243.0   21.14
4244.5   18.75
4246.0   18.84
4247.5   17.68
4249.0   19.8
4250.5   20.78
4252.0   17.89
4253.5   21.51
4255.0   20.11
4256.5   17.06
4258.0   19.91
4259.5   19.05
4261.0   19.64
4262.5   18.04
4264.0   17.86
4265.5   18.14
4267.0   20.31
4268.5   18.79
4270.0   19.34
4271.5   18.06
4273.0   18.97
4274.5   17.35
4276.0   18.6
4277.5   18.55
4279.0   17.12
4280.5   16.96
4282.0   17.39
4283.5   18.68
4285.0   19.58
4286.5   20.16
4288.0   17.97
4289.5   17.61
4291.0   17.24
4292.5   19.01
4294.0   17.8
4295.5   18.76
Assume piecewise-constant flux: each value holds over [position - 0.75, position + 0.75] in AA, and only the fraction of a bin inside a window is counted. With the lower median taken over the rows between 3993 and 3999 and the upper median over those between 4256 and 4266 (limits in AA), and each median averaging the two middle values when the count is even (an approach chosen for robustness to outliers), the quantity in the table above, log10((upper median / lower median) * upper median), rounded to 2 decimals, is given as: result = 1.19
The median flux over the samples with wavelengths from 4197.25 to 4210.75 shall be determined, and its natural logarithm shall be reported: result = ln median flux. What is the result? 2.93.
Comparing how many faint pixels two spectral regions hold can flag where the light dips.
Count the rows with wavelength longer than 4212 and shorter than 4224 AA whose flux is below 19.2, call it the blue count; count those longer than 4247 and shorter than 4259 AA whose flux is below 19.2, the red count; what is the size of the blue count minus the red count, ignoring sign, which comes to 0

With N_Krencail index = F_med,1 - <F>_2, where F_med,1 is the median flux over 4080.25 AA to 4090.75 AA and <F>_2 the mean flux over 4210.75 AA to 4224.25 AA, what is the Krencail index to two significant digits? -1.5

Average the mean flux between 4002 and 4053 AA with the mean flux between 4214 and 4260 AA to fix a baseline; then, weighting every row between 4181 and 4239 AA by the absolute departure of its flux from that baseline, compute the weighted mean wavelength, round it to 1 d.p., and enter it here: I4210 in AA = 4210.1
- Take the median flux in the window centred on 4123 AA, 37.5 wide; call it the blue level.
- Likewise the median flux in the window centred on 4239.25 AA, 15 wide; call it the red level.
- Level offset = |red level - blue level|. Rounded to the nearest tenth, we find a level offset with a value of 1.0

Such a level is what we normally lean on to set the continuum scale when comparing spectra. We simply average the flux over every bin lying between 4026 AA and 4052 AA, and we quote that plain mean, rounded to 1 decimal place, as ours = 20.4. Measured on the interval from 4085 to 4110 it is 13.8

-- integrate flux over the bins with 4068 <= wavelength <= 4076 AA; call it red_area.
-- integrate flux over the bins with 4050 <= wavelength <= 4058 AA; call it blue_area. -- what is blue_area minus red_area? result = 14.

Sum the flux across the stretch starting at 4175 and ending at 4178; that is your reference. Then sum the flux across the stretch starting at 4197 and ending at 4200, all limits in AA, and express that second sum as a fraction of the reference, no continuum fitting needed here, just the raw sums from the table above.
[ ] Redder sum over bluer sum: 1.13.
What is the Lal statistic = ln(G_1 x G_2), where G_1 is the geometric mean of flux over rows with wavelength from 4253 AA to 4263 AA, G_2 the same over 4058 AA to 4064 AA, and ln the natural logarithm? 5.95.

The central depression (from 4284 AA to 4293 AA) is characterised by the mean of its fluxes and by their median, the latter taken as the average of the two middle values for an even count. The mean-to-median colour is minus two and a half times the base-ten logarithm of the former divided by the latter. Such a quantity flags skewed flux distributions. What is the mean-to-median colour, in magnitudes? -0.006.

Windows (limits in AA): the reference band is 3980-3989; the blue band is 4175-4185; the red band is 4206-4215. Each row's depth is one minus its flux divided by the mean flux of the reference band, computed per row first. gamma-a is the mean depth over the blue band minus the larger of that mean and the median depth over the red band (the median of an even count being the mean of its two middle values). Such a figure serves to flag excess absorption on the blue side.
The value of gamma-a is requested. -0.037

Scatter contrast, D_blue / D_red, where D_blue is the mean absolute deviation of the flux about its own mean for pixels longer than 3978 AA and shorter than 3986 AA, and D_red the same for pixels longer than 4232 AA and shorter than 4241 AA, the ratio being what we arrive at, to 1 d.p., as 2.1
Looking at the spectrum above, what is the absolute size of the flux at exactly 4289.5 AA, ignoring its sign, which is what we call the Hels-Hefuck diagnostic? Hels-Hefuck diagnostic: 17.6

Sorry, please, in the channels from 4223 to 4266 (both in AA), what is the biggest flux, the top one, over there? 21.58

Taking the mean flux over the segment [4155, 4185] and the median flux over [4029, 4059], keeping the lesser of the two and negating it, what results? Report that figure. -19.8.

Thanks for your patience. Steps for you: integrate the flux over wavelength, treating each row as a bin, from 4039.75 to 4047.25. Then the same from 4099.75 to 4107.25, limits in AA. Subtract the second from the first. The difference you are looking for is 75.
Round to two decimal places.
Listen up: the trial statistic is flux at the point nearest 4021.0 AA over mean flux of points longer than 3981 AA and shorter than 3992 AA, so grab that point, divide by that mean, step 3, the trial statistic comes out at 0.99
